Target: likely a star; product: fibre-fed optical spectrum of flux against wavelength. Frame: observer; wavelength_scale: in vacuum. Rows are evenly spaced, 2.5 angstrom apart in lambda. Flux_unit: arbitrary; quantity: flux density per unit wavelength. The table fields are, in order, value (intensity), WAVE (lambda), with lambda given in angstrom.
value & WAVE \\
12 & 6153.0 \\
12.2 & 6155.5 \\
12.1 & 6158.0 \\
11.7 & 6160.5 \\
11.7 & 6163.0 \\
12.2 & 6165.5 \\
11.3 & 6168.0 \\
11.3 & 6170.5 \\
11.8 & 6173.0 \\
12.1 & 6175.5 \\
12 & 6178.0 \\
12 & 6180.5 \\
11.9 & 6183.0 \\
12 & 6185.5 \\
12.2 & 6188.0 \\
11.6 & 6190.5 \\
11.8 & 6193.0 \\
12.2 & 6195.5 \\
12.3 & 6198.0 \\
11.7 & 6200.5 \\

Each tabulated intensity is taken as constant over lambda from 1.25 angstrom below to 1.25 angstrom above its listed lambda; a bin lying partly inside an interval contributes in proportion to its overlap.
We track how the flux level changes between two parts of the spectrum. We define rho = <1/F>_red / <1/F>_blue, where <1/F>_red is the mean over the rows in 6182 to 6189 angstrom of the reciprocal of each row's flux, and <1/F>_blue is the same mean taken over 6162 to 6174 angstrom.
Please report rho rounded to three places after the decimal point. 0.968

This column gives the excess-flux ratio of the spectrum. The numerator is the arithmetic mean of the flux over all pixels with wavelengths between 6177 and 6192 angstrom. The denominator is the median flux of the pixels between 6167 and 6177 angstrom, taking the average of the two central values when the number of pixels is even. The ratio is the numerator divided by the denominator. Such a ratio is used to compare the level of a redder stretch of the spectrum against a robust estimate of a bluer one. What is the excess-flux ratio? 1.03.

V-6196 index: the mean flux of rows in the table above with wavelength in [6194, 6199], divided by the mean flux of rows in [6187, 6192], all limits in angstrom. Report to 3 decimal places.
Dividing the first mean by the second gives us 1.029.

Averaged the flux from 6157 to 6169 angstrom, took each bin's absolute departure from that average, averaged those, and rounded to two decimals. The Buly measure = 0.28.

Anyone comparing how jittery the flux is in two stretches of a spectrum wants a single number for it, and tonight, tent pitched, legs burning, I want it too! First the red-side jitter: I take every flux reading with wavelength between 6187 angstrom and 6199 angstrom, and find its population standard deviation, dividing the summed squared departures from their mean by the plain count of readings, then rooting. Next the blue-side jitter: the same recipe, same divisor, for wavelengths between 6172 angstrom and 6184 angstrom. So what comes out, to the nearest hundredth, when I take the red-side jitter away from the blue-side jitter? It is -0.17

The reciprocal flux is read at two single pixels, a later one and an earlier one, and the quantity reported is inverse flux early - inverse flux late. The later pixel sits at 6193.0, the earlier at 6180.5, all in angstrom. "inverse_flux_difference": -0.0014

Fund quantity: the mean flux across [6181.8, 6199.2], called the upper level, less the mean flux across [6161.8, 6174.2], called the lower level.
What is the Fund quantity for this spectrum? 0.34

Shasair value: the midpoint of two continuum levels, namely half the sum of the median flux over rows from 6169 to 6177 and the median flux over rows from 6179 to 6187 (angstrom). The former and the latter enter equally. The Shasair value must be 11.9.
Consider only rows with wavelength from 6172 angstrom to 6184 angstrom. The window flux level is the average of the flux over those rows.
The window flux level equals 11.96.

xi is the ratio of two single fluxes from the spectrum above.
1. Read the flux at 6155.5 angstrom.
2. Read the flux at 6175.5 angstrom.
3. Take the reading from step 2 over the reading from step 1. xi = 0.99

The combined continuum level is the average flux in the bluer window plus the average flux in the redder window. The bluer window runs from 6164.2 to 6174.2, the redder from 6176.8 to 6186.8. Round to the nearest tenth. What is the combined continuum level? 23.6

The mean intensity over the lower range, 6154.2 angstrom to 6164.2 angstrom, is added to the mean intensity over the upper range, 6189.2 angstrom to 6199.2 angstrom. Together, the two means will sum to 23.9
